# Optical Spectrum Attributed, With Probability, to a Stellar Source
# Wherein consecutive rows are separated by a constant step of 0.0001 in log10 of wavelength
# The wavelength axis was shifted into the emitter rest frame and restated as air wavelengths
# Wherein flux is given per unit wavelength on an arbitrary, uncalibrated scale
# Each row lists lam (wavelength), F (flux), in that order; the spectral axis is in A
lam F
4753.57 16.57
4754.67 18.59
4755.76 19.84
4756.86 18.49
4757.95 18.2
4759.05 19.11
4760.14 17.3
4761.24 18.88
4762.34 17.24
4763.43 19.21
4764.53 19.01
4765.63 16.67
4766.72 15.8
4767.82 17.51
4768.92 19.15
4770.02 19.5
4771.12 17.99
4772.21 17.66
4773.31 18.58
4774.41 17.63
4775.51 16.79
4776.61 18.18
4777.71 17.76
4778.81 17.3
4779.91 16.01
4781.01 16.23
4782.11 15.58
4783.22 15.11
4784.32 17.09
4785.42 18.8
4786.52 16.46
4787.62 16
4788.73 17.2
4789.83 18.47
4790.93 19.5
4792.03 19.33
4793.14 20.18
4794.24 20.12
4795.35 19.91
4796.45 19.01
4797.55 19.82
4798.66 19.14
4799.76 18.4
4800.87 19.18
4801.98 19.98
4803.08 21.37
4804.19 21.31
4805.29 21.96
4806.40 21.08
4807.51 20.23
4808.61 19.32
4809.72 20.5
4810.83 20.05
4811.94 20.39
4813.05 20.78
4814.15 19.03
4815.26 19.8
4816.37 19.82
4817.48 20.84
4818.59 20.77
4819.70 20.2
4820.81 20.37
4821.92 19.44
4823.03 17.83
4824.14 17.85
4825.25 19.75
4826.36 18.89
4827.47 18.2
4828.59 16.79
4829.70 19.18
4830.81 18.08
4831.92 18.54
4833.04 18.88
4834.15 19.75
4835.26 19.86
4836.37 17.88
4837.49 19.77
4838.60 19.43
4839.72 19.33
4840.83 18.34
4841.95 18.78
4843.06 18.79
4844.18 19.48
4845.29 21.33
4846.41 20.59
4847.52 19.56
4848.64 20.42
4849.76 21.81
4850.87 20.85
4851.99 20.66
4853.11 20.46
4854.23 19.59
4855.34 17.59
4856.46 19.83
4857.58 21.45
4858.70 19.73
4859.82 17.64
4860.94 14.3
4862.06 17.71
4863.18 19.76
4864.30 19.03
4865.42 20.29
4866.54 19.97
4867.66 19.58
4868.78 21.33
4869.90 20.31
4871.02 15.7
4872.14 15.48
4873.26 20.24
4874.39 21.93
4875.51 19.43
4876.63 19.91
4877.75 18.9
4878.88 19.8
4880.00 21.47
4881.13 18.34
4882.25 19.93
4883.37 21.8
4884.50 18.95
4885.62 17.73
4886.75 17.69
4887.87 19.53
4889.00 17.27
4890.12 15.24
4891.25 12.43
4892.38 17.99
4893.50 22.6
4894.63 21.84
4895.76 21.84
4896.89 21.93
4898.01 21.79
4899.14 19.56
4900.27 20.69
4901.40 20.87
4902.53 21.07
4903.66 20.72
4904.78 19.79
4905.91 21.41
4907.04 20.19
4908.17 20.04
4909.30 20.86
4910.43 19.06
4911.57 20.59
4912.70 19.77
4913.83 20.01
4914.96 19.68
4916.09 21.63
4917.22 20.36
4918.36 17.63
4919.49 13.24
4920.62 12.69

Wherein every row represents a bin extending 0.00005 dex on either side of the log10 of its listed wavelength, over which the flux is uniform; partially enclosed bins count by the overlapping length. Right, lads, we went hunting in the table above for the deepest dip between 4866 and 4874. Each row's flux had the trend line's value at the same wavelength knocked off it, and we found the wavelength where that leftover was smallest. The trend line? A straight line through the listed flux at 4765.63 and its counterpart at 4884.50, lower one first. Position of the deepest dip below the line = 4872.14 A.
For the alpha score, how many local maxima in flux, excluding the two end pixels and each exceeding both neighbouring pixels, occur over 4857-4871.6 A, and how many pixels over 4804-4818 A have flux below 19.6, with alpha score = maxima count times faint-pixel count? 6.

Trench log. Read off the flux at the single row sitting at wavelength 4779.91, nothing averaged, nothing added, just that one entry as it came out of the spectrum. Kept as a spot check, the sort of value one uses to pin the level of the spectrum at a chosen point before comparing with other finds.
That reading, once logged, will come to 16.01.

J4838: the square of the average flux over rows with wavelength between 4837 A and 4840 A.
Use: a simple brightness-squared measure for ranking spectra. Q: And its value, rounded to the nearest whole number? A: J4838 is 381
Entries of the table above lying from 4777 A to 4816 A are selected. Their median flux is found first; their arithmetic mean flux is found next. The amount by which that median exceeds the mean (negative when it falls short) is 0.39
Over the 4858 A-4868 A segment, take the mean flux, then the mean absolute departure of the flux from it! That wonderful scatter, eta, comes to 1.4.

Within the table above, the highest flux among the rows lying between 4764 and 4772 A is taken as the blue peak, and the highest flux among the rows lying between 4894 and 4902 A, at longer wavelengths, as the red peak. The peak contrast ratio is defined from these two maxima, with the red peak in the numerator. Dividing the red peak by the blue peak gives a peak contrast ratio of 1.12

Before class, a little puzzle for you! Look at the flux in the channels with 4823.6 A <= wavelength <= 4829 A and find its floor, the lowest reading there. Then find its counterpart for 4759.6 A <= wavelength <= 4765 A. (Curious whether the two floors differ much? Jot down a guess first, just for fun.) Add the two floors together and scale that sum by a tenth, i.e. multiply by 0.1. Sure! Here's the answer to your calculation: 3.40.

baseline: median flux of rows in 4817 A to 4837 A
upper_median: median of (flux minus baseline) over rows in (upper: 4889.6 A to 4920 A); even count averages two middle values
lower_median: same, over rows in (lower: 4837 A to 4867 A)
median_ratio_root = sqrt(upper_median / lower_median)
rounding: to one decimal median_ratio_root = 1.4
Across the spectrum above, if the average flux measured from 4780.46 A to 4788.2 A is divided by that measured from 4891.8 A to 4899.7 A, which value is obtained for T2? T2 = 0.78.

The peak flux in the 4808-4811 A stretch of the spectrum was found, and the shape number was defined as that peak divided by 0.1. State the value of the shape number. 205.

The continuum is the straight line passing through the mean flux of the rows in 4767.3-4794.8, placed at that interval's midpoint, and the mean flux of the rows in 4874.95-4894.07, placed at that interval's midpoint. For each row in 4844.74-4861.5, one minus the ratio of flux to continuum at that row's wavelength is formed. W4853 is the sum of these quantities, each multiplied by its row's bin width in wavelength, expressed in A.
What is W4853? -1.1 A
